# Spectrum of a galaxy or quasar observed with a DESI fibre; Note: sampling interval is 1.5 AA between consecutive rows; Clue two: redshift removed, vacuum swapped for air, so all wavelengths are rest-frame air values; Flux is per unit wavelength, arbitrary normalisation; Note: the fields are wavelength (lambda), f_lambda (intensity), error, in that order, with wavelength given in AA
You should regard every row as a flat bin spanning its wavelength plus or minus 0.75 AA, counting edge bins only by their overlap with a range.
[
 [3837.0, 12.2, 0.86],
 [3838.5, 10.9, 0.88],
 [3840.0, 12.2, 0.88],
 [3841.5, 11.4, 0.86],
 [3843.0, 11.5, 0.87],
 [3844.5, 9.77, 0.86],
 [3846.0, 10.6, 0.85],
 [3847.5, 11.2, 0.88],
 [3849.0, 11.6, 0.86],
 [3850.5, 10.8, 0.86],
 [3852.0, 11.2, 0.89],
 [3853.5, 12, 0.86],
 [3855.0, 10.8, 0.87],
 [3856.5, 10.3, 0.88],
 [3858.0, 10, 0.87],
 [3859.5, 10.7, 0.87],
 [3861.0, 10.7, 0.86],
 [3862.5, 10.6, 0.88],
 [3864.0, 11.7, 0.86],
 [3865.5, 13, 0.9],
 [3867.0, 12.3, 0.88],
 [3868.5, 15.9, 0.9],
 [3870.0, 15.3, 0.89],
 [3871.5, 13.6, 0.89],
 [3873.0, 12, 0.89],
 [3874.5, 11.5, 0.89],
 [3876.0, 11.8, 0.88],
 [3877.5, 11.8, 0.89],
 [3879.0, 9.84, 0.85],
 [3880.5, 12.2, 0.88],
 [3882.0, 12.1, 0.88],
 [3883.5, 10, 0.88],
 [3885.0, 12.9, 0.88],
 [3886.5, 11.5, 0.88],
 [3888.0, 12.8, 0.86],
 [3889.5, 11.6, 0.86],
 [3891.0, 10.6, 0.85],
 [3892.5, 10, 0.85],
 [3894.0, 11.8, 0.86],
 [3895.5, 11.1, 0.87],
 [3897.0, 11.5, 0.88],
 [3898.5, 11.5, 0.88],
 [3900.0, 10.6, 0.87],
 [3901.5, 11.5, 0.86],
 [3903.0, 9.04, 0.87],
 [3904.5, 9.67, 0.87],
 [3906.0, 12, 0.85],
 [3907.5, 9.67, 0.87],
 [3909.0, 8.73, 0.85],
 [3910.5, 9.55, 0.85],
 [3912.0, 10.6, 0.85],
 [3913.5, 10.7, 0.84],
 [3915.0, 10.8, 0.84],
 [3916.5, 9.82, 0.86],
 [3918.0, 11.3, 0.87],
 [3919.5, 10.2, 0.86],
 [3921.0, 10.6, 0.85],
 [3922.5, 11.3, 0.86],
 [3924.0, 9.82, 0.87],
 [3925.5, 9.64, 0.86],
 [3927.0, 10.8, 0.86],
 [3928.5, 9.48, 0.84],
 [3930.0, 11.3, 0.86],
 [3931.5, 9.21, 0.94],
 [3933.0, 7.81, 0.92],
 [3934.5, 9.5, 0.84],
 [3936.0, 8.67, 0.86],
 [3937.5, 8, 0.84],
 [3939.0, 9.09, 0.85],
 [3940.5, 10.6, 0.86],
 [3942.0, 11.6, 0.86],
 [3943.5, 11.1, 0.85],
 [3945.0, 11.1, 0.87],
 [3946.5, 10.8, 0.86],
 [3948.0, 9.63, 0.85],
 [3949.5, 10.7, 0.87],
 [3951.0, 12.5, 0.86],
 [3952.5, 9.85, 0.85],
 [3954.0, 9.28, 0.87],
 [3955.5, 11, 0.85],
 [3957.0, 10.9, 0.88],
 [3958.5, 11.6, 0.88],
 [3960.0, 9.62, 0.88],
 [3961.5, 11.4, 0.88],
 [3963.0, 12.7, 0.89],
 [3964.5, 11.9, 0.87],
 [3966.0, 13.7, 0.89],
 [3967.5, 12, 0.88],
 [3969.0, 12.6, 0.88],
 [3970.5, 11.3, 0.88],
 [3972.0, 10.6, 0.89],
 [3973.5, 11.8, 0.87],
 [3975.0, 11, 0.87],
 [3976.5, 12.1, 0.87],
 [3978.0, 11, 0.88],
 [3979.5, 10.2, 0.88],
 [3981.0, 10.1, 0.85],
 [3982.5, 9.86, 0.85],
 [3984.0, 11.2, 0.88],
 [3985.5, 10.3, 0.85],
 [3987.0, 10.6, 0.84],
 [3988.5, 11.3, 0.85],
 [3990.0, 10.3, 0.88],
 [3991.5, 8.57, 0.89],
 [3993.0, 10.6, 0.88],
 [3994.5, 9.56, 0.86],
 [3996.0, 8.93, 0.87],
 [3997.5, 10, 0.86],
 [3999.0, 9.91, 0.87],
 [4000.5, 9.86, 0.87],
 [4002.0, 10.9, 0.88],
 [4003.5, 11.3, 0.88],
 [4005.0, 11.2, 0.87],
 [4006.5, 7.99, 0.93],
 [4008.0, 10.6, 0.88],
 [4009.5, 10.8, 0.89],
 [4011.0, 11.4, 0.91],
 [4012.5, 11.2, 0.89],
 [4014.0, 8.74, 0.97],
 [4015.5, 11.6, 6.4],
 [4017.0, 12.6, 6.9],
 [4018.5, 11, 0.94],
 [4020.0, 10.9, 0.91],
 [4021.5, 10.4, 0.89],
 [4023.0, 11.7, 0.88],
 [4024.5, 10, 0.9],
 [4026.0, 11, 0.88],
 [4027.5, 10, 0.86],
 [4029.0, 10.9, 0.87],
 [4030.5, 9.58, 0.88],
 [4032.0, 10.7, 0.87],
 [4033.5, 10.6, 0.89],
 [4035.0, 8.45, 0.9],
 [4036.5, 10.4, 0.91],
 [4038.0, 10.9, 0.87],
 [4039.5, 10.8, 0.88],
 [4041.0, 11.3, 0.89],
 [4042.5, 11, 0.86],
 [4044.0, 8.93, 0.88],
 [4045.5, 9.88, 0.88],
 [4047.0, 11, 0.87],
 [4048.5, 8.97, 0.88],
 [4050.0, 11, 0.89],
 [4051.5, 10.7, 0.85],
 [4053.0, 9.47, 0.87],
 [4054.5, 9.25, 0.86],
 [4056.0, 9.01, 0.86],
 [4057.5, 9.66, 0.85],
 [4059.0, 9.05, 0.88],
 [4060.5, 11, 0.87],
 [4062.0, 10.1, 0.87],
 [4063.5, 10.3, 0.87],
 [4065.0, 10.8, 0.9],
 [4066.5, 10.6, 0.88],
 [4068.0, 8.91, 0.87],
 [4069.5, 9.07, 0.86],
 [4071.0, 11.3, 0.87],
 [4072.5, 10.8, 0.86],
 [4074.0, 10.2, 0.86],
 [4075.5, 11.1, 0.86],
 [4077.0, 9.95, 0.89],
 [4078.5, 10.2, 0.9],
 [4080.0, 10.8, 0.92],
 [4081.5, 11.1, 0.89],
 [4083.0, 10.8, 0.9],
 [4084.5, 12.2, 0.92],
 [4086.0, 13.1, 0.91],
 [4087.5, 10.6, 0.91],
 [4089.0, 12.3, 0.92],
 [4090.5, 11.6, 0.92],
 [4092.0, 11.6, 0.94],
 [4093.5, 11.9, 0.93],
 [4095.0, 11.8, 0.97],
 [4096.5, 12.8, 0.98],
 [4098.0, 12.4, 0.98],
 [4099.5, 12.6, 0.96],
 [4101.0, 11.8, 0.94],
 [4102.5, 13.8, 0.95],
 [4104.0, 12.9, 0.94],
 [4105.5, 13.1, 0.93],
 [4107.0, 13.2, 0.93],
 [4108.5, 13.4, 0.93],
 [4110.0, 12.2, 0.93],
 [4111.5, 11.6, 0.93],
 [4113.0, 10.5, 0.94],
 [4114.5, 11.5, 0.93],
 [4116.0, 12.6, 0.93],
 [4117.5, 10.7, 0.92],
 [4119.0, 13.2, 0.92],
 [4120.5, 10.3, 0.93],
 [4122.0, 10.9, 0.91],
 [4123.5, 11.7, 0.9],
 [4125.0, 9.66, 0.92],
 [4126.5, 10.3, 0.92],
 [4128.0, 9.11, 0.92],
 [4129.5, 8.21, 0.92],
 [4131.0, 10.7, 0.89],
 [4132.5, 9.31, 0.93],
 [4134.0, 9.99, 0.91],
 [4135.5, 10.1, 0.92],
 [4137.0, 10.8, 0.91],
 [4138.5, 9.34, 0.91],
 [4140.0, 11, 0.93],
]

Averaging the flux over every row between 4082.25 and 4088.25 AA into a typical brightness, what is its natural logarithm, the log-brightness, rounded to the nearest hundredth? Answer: 2.46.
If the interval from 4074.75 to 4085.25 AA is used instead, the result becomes 2.39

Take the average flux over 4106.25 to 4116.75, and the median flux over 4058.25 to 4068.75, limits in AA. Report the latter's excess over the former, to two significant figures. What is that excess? -1.8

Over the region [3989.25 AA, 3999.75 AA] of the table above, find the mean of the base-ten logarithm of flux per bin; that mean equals 0.99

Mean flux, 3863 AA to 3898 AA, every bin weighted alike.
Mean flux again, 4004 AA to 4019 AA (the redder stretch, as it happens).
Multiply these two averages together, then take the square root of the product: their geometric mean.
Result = 11.4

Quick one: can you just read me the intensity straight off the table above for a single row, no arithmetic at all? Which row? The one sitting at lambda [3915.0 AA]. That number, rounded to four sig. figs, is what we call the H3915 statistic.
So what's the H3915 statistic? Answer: 10.80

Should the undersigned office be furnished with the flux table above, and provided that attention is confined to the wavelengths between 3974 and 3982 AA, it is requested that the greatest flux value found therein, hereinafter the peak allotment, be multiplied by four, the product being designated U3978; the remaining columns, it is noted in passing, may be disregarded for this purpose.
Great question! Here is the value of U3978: 48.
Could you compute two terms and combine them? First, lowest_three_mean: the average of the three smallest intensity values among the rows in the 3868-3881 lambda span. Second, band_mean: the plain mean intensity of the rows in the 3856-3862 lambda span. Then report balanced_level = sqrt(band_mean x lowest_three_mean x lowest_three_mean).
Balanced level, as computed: 35.7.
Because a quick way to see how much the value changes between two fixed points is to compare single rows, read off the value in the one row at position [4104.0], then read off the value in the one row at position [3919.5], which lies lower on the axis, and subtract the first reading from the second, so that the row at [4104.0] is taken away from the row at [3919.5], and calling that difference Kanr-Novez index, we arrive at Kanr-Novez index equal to -2.7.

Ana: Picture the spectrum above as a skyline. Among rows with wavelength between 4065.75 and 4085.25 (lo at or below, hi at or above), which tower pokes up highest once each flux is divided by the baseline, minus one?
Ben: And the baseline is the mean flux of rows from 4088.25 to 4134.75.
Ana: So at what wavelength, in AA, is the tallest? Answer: 4084.5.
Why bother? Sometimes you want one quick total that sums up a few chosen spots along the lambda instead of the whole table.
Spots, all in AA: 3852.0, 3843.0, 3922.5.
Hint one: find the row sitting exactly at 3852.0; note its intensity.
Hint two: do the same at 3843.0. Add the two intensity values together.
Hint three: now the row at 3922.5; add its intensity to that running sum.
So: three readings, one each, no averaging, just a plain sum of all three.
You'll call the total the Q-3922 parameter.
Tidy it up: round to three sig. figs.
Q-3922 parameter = 34.0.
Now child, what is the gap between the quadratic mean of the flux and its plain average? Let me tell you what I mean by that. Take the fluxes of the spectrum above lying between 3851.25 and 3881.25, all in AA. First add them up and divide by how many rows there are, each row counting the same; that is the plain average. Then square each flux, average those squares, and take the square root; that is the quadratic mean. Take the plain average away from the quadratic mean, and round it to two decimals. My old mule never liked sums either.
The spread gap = 0.10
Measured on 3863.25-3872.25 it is 0.08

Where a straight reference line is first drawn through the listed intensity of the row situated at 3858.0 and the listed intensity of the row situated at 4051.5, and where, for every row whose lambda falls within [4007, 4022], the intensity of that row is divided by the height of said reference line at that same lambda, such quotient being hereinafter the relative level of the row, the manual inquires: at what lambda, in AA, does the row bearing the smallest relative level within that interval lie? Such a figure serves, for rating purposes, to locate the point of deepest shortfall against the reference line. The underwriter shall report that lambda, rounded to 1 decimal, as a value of 4014.0 AA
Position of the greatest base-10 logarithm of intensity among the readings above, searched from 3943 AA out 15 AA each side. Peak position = 3951.0 AA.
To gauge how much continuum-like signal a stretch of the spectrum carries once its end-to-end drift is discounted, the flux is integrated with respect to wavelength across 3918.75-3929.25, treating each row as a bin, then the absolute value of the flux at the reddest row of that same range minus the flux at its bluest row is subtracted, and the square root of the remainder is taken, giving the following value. 10.3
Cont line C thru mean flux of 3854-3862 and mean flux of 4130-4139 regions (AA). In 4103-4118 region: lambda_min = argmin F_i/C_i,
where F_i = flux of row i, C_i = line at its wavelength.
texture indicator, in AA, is 4113.0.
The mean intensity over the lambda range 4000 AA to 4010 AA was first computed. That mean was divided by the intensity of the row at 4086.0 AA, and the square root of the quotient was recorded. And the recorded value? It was 0.89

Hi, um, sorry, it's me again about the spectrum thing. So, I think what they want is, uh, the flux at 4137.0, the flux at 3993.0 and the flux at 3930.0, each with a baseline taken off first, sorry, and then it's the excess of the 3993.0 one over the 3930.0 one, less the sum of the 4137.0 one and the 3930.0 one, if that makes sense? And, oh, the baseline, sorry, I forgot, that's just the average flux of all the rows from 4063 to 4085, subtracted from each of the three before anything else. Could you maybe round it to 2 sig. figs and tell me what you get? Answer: -1.7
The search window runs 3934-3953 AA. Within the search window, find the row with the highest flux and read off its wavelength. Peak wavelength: 3951.0 AA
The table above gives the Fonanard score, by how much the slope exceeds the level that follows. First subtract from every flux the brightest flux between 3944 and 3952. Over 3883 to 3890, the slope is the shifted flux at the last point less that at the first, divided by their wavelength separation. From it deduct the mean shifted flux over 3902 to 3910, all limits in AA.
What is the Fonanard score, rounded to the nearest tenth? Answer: 2.9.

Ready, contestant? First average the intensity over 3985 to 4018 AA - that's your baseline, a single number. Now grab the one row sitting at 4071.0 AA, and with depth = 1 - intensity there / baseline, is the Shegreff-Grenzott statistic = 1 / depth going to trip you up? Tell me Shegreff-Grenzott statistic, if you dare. -11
